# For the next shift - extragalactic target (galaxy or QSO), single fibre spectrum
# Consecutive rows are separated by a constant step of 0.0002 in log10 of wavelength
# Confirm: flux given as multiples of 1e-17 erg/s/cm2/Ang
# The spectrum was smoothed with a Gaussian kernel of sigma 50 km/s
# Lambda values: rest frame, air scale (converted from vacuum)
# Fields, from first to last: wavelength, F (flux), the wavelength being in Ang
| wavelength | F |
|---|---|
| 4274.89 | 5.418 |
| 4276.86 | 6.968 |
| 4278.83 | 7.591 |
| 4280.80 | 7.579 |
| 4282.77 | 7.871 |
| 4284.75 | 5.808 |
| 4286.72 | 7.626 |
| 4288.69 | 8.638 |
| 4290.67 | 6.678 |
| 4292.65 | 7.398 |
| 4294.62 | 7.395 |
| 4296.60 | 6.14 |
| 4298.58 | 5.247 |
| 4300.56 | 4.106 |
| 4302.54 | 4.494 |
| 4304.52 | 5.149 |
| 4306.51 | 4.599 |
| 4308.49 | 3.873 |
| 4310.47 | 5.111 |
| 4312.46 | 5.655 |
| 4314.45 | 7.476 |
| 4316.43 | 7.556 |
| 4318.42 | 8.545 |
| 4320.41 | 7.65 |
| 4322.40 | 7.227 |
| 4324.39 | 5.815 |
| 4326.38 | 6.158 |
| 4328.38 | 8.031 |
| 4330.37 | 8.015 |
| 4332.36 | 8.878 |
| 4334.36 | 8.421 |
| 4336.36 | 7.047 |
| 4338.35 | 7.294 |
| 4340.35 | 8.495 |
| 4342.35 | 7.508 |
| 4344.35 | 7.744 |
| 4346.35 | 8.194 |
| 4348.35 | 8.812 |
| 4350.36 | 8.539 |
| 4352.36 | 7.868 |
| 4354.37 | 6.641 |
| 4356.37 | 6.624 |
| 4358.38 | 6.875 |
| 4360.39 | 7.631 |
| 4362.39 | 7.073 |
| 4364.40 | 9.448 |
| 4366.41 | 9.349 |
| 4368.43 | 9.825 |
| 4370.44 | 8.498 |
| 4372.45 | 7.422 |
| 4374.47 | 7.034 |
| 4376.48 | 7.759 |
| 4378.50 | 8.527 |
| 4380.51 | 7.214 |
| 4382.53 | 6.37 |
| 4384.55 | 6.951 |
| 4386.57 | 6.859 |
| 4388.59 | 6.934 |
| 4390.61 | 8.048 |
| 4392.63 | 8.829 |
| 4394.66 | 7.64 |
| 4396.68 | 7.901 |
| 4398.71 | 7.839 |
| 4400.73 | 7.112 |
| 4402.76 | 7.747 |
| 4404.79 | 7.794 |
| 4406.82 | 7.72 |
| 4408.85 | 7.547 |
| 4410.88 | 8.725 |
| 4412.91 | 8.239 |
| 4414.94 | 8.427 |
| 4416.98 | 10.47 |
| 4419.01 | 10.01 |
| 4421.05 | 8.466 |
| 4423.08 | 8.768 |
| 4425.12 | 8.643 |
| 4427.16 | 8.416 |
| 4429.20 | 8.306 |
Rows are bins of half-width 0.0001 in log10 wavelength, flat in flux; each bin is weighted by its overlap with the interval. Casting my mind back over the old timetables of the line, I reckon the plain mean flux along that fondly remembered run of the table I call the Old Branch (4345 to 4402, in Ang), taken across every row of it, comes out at 7.78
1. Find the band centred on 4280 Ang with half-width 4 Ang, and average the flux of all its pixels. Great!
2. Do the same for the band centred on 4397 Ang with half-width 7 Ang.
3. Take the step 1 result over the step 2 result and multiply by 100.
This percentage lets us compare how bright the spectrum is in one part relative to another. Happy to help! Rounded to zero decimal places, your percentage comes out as 95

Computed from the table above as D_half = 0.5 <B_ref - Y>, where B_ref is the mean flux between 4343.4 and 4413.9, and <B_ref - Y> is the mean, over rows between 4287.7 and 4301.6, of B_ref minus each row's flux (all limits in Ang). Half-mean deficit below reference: 0.65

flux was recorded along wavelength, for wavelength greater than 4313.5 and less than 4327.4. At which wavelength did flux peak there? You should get 4318.42 Ang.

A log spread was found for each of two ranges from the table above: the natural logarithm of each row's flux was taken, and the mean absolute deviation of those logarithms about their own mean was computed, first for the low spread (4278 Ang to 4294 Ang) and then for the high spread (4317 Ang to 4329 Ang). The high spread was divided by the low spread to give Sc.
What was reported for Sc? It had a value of 1.4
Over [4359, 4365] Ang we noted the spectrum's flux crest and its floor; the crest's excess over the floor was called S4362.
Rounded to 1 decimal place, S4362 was 2.4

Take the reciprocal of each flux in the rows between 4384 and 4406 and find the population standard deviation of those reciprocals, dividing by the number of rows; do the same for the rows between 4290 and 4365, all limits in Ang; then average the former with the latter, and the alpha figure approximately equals 0.0233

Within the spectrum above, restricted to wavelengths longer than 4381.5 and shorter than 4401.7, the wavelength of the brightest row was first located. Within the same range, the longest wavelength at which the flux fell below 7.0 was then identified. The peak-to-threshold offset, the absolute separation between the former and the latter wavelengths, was 4.0 Ang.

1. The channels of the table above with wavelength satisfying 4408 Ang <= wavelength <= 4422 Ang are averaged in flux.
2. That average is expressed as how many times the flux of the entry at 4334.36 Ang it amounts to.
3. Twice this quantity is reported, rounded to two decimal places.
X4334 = 2.10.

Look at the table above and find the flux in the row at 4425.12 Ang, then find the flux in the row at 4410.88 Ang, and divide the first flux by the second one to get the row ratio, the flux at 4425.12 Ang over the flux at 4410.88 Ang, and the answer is 0.99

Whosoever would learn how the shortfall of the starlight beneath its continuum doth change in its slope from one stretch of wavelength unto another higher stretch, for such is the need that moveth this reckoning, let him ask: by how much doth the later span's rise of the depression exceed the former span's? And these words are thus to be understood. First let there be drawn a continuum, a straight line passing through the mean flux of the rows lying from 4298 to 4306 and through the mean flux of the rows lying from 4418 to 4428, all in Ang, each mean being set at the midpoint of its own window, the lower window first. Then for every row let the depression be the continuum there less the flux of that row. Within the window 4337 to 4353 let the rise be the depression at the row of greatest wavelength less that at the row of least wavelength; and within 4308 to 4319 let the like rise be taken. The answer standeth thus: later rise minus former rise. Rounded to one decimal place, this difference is 4.2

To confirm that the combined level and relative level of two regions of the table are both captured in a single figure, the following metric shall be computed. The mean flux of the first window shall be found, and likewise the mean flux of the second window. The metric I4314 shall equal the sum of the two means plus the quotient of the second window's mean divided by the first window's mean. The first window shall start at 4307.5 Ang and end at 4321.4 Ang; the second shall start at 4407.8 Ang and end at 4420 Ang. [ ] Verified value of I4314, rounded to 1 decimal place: 16.8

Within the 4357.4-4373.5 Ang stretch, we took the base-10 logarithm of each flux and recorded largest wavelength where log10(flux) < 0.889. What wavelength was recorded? 4372.45 Ang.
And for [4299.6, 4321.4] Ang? 4320.41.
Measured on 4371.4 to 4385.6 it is 4384.55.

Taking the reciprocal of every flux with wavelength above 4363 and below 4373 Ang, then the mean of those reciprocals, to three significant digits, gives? 0.113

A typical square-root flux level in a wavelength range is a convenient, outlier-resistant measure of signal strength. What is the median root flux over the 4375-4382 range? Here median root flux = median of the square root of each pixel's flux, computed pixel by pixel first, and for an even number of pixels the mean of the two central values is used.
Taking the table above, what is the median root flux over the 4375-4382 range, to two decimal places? 2.79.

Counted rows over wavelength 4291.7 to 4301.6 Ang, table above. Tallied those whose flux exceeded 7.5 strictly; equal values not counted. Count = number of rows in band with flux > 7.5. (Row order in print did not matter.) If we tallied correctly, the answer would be 0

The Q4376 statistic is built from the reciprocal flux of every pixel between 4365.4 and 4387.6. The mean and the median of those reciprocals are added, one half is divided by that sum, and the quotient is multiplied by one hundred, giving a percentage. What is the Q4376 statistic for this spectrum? 189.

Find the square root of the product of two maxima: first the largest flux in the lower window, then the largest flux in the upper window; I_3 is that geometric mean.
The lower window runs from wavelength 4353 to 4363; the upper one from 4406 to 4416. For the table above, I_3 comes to 8.2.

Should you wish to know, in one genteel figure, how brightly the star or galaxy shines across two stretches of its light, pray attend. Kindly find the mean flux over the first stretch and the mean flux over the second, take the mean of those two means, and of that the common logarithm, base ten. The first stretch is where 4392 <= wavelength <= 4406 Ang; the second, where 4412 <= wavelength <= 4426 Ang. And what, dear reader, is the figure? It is 0.925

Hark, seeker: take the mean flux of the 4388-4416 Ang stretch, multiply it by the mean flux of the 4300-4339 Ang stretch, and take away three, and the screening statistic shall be 49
